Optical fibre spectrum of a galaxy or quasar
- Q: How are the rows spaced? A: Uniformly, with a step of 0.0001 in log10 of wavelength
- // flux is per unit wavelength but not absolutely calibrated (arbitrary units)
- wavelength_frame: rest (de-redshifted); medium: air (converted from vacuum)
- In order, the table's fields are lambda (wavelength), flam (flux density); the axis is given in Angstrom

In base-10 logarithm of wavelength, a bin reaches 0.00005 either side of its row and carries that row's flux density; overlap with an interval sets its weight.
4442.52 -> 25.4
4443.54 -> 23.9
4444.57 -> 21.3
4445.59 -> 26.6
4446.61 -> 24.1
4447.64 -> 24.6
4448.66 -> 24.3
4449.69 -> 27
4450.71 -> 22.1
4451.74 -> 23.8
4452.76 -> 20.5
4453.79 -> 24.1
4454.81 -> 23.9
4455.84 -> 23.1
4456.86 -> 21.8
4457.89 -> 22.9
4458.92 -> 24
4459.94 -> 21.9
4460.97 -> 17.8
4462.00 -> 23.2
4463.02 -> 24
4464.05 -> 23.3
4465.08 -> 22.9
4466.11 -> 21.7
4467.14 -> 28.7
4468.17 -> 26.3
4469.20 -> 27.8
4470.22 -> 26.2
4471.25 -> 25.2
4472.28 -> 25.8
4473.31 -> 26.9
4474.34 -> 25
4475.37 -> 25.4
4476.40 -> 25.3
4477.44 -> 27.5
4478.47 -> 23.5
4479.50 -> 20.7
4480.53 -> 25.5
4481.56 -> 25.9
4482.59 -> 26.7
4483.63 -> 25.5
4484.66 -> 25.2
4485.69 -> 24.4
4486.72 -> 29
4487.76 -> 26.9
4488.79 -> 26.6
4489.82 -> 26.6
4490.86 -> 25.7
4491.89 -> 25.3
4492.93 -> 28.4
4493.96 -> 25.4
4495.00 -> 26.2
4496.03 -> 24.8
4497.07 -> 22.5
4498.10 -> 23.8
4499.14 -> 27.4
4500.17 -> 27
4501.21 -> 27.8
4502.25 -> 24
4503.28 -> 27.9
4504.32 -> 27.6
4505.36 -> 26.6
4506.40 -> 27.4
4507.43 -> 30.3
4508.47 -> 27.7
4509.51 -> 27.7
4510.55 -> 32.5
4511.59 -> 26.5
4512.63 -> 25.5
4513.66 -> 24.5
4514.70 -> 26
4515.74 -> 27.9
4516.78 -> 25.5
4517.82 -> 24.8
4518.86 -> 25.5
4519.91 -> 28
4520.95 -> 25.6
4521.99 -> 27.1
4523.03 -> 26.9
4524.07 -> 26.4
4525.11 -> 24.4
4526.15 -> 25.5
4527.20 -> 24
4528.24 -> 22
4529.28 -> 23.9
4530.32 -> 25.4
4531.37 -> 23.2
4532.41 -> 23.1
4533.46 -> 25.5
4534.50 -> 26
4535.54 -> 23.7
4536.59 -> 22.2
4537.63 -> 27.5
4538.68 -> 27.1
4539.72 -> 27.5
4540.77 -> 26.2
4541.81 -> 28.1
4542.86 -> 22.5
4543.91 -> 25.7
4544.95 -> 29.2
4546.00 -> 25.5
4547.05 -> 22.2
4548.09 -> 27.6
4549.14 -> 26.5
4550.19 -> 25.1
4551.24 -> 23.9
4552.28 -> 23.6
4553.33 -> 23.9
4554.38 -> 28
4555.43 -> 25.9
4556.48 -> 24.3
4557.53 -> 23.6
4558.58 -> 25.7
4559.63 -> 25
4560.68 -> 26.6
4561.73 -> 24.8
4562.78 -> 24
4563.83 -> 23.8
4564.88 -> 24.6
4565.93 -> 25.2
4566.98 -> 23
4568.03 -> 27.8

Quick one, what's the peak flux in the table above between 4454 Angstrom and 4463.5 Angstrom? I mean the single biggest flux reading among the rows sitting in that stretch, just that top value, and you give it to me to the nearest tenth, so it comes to 24.0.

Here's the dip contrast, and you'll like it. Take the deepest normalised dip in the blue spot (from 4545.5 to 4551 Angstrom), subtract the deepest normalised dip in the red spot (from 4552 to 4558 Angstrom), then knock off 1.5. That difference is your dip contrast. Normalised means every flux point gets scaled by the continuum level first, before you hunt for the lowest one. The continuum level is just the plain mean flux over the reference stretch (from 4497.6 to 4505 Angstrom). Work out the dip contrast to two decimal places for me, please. -1.55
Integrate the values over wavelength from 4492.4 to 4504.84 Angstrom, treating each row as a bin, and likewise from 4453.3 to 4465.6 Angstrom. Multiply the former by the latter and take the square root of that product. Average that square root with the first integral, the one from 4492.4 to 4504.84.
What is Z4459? 313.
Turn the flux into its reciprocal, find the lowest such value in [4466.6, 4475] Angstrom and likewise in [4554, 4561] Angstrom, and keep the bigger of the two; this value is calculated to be 0.0357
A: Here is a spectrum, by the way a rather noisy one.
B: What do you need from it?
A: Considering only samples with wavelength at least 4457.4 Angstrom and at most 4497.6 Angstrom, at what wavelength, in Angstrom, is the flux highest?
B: 4486.72 Angstrom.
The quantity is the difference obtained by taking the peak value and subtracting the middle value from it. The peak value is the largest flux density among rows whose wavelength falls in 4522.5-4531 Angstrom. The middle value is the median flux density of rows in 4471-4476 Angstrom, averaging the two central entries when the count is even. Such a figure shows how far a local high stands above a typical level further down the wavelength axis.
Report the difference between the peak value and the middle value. 1.5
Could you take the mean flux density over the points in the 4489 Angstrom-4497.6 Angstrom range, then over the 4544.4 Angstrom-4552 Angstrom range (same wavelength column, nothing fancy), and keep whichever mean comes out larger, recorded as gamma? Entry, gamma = 25.7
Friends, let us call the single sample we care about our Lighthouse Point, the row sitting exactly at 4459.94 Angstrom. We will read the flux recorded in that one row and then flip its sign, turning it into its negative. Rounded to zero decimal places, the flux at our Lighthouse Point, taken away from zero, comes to -22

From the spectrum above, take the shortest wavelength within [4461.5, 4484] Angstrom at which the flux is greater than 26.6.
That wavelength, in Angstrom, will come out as 4467.14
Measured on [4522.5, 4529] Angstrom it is 4523.03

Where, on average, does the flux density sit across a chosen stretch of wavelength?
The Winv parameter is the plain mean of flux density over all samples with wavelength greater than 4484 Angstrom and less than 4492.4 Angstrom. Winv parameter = 26.2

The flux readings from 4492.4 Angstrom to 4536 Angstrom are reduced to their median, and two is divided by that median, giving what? 0.0775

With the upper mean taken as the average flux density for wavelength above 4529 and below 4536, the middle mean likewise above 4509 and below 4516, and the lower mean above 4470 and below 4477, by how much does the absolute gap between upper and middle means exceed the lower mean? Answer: -22.9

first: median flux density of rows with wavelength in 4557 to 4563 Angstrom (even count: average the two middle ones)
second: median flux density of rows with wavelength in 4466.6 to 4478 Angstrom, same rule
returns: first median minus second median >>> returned -1.3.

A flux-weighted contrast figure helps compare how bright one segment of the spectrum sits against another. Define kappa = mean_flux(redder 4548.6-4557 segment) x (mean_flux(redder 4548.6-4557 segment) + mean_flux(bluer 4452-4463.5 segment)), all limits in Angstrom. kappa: 1198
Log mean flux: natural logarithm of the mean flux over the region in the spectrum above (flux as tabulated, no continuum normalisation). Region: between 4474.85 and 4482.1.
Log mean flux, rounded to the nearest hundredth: 3.21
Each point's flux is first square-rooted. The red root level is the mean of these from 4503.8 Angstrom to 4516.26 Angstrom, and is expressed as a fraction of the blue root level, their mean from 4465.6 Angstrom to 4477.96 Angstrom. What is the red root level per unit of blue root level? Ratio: 1.03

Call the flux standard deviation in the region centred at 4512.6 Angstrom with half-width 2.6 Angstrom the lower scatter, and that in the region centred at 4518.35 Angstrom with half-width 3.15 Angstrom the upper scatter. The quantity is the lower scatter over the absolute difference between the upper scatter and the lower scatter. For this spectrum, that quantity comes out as 1.8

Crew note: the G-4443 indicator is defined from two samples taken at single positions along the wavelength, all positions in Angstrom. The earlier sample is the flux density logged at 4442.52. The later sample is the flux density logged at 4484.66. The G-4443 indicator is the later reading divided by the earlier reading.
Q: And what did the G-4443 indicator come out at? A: 0.99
